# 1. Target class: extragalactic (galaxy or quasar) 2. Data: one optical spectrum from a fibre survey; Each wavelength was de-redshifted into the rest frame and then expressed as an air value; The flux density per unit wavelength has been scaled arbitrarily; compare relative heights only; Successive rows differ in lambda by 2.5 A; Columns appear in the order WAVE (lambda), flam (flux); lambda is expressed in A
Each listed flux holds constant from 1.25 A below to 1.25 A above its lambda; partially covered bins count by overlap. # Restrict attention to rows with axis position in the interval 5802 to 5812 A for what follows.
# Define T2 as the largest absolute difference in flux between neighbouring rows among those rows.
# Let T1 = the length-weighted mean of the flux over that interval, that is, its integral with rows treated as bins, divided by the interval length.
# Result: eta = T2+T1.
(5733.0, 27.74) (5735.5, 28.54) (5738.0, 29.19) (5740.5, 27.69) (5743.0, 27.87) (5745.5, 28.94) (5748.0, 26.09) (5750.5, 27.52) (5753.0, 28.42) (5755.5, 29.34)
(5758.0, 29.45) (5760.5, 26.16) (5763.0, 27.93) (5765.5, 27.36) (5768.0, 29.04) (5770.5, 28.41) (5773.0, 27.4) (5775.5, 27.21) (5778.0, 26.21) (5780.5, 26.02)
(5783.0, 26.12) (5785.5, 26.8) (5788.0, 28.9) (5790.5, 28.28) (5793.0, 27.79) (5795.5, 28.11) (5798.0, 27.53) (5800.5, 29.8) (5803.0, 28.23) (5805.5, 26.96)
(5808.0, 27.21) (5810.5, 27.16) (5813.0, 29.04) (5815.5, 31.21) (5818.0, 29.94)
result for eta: 28.7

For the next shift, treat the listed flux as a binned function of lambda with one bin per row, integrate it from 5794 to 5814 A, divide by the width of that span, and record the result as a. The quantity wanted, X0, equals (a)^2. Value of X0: 783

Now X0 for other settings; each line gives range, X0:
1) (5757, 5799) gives 760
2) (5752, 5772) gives 798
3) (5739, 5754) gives 771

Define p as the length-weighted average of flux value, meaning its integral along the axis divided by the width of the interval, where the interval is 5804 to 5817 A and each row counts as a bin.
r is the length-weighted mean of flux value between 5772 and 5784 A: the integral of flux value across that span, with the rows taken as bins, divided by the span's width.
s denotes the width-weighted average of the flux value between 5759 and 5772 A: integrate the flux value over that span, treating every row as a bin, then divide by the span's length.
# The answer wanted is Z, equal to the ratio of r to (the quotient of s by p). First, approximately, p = 28.3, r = 26.6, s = 27.8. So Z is 27.1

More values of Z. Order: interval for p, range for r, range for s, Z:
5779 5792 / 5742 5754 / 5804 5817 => 26.6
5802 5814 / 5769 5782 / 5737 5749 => 26.8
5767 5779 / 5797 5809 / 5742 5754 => 27.9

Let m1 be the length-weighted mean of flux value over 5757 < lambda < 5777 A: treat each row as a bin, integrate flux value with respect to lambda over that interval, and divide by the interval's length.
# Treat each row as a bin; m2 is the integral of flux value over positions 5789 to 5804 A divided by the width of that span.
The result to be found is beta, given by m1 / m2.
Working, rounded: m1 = 27.8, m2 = 28.3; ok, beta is 0.98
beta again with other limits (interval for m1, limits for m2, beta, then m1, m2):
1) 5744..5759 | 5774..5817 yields 1.02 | 28.3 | 27.8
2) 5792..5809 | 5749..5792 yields 1.01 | 28.0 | 27.7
